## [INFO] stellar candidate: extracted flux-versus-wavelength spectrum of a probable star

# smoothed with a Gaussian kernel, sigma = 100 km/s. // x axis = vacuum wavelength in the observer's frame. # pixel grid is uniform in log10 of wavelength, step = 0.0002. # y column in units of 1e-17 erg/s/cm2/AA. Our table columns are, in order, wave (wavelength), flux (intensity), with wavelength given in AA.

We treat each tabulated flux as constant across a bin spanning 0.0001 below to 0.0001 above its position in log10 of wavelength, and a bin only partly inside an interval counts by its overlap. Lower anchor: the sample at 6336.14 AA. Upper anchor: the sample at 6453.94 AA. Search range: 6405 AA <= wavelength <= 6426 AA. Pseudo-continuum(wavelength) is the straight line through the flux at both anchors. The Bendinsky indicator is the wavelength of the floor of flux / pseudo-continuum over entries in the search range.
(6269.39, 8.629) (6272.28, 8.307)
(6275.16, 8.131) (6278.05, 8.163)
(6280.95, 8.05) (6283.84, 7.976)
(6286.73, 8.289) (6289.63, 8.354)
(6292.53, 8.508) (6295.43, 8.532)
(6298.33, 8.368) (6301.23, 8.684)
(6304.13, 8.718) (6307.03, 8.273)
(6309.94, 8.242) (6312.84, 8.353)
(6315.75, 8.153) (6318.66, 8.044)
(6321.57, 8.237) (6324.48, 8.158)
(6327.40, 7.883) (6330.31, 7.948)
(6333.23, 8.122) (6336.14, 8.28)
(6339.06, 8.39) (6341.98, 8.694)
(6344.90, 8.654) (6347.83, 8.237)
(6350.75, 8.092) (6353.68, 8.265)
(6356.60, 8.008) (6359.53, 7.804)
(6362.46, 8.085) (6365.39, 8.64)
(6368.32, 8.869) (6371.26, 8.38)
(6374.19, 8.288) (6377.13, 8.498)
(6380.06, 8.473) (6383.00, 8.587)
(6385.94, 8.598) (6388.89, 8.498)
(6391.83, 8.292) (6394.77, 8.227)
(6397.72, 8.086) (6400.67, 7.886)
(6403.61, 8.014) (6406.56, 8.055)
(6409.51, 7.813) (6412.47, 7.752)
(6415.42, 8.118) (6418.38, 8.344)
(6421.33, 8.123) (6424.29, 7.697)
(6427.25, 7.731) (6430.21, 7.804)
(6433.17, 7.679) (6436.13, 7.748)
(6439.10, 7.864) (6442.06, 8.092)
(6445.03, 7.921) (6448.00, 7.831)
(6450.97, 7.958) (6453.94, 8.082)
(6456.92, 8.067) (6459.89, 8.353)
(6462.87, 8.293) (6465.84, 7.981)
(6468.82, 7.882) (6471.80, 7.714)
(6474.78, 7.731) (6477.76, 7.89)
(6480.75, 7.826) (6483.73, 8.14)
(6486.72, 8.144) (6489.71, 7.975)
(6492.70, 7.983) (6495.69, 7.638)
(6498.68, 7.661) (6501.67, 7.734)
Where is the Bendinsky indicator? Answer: 6424.29 AA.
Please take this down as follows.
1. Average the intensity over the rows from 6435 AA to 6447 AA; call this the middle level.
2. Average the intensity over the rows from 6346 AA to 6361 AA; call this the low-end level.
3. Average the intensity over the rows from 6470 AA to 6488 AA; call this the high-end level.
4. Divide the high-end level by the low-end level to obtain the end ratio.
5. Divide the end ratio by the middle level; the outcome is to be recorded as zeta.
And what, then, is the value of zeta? 0.124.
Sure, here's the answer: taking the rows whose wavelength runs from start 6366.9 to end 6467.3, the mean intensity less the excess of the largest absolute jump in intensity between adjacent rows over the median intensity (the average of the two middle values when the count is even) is 15.7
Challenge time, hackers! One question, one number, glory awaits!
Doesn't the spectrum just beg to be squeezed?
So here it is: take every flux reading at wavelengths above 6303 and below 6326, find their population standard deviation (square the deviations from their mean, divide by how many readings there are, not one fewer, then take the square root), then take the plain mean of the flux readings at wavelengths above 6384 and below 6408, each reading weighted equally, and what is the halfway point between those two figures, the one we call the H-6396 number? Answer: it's 4.20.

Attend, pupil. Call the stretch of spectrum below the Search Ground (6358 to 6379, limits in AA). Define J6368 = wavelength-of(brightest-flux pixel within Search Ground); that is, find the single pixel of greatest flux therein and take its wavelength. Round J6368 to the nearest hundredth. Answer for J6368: 6368.32 AA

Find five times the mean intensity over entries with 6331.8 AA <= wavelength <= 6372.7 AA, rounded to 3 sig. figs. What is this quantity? 41.6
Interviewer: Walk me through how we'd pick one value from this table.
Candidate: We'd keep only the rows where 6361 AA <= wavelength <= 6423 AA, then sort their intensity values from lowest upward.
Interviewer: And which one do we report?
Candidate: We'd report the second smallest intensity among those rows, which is 7.813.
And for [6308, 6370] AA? 7.883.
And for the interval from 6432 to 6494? 7.714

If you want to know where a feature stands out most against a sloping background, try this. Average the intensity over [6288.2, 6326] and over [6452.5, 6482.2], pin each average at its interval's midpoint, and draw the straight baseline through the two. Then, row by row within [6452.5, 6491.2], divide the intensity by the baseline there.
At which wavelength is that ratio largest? 6459.89 AA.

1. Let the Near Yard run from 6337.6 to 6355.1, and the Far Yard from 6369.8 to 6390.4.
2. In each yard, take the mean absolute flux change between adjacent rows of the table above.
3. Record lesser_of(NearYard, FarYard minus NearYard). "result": -0.12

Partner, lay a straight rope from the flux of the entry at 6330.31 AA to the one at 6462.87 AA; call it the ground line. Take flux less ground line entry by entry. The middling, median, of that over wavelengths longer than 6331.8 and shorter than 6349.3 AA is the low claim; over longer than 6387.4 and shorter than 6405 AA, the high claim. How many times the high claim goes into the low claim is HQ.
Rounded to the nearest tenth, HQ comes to 10.0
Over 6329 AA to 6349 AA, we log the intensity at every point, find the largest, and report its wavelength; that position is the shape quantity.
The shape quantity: 6341.98 AA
